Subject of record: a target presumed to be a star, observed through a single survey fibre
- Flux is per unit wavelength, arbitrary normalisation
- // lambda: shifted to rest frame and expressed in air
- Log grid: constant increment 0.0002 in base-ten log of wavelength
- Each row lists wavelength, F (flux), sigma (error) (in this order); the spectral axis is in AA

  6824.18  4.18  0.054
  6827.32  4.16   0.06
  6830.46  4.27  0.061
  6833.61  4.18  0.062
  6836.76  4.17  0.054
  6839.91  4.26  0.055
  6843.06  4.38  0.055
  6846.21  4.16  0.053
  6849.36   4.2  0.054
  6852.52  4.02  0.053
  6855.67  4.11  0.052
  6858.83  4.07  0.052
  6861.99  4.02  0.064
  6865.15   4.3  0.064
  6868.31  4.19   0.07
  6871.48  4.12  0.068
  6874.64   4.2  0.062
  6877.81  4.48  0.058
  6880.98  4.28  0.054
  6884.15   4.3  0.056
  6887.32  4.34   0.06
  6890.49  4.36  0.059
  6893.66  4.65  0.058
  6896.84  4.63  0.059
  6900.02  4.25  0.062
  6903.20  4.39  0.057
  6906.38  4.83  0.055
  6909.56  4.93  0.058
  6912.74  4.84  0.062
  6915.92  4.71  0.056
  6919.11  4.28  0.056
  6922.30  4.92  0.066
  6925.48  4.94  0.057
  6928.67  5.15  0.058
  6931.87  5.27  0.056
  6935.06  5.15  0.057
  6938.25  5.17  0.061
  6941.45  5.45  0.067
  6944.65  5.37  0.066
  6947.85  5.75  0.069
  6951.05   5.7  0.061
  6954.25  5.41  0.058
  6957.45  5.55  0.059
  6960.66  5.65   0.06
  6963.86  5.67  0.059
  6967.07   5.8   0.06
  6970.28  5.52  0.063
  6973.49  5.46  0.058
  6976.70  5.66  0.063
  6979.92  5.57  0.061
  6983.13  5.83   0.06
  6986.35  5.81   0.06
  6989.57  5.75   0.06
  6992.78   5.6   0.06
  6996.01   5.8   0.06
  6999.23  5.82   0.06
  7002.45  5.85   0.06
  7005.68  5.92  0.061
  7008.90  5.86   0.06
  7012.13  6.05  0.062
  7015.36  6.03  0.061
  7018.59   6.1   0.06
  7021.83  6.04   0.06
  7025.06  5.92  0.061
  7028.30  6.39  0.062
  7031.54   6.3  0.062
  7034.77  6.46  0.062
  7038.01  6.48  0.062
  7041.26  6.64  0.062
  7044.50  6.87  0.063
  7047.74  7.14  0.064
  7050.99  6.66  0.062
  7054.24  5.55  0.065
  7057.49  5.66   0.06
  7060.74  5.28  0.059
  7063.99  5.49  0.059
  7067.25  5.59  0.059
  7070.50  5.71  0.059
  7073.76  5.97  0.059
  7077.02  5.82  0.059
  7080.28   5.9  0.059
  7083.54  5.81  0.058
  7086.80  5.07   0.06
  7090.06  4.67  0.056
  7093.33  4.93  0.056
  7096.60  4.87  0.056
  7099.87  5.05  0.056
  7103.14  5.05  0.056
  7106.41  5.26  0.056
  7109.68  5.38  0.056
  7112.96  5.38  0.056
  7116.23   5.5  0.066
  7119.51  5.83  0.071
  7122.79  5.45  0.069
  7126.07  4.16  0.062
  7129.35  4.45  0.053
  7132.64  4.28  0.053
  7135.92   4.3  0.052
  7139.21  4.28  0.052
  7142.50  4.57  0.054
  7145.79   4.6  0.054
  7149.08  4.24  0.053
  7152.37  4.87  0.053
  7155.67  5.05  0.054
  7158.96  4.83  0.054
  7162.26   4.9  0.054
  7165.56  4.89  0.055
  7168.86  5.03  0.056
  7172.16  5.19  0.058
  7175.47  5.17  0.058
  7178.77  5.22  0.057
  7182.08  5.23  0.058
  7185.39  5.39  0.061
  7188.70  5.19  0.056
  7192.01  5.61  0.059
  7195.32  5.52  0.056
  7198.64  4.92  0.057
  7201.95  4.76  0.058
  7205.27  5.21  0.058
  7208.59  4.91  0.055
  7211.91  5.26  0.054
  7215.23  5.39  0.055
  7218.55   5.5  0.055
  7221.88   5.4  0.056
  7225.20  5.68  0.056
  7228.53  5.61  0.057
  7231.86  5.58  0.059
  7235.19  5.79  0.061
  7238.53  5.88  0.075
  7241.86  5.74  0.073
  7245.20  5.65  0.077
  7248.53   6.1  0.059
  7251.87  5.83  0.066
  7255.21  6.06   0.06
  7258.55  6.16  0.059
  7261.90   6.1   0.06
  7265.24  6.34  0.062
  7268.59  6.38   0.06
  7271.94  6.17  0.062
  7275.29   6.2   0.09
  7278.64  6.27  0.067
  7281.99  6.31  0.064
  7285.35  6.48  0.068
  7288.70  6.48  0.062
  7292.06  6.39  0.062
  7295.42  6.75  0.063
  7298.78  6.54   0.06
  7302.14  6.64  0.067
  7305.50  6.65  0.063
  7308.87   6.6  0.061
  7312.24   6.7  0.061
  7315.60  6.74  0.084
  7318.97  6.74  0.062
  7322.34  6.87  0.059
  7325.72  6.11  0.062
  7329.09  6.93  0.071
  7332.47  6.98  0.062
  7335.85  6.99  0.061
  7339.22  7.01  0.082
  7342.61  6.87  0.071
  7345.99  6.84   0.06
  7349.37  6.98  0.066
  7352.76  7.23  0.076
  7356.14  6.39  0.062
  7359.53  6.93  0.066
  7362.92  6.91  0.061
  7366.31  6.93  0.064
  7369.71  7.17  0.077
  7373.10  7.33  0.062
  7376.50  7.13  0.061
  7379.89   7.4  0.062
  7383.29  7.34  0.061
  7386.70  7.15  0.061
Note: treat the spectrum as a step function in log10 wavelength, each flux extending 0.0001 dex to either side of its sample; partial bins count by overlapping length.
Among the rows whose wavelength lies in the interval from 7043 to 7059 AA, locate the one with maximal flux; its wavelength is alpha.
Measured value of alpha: 7047.74 AA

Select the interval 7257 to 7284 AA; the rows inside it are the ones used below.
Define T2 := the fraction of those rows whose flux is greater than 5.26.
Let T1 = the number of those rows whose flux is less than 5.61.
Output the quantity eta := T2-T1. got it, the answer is 1.0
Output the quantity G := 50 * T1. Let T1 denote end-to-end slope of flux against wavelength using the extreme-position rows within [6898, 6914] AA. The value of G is 2.3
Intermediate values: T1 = 0.046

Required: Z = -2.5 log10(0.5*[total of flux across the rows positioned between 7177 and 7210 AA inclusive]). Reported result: -3.5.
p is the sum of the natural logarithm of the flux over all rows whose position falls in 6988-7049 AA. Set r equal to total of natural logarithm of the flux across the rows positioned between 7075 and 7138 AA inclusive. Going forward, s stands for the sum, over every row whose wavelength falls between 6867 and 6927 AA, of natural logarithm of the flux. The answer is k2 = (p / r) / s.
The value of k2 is 0.039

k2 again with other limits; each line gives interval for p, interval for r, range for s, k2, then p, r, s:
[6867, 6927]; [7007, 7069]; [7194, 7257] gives 0.026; 28.6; 34.4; 32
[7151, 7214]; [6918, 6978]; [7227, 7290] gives 0.028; 31.0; 31.9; 34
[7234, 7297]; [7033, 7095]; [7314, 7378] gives 0.028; 34.5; 33.5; 37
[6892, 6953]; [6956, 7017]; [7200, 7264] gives 0.028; 30.4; 33.2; 33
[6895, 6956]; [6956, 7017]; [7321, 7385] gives 0.025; 30.5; 33.2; 37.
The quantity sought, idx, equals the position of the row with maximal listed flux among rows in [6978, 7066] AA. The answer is 7047.74 AA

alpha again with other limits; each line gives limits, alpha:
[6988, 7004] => 7002.45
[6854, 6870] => 6865.15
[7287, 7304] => 7295.42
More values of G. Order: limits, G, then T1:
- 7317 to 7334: 0.9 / 0.018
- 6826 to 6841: 0.4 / 0.008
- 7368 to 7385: 0.6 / 0.013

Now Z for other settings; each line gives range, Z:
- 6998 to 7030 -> -3.7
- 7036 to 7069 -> -3.7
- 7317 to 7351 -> -3.8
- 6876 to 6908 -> -3.4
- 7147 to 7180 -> -3.5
